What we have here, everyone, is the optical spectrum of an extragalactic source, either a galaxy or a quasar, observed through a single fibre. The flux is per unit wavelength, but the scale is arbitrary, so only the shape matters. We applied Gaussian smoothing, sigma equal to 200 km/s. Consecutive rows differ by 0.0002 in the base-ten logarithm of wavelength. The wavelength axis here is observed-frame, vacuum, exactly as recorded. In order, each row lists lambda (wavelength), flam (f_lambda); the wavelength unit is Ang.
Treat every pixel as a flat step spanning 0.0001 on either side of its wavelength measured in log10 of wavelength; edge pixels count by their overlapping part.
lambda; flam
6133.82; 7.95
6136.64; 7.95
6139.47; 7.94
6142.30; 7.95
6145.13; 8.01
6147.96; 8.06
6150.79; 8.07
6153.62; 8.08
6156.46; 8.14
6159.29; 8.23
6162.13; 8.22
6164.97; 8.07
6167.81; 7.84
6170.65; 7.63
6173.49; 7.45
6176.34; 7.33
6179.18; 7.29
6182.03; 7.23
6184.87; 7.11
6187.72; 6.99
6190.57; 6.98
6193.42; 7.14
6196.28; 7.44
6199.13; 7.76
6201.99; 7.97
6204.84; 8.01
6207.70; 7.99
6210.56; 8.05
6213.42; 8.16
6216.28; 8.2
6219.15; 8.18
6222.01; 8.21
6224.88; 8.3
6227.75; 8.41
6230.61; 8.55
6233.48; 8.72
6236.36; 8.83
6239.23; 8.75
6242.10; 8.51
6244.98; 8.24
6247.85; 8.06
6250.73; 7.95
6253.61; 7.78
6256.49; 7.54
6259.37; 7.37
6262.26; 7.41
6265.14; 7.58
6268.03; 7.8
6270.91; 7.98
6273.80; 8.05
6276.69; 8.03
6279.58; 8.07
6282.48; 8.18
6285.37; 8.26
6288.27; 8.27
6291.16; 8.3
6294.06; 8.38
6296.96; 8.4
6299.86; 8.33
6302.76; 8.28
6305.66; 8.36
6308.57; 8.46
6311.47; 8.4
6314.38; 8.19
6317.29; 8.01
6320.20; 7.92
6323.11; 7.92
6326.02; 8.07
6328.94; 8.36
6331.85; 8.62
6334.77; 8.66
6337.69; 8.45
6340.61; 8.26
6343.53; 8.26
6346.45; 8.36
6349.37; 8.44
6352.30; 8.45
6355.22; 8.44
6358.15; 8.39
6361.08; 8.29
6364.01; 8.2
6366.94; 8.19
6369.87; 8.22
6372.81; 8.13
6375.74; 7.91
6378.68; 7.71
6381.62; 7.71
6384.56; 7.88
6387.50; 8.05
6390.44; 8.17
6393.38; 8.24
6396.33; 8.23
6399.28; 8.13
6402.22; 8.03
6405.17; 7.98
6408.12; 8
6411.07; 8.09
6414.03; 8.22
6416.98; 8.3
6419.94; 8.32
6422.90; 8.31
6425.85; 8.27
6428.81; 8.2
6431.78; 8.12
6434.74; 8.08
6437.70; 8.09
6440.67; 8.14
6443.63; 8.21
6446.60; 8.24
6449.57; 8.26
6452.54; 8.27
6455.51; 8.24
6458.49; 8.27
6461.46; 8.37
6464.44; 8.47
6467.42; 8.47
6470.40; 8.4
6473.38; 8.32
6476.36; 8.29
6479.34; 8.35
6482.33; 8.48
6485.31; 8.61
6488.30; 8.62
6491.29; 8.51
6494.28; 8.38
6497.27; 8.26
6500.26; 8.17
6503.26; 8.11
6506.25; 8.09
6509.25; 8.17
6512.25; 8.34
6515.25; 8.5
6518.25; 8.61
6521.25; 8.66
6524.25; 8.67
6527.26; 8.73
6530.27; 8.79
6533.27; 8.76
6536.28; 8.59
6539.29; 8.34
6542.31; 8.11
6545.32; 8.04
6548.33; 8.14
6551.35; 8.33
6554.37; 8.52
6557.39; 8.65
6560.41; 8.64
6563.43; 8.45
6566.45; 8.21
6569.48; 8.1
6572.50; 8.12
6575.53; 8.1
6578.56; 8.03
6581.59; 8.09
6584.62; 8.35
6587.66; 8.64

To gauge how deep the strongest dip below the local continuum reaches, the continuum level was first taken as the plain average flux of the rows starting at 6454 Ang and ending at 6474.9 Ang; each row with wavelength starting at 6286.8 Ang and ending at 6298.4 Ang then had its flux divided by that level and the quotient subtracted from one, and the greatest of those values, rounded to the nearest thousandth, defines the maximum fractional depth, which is 0.011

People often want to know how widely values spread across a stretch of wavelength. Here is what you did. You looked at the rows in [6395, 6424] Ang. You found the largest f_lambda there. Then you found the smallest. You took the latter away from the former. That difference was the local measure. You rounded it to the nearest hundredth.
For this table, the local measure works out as 0.34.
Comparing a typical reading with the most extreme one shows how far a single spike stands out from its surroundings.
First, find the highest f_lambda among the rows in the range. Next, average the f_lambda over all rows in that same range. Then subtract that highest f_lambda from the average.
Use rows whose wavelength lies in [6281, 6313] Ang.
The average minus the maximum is -0.13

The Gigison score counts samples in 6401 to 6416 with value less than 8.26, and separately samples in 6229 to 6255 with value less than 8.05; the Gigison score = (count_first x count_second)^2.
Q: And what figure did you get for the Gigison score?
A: 100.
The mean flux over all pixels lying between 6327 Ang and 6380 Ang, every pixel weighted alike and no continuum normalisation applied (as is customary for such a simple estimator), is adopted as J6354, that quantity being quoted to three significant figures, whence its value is 8.30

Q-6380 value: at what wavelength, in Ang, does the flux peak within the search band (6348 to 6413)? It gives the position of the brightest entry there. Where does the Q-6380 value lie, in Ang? 6352.30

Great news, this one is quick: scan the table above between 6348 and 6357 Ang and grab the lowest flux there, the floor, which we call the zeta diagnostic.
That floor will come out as 8.44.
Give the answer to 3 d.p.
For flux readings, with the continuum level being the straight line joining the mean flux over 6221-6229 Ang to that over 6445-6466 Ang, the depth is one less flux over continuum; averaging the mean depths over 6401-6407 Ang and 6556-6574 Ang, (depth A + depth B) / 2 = 0.014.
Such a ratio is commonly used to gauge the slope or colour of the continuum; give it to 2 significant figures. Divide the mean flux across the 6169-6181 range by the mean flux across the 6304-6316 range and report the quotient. 0.89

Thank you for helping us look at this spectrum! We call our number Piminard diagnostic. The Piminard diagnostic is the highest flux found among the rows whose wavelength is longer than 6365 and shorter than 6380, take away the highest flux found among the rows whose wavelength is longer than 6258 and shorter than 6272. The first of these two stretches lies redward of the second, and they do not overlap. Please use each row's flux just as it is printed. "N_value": 0.24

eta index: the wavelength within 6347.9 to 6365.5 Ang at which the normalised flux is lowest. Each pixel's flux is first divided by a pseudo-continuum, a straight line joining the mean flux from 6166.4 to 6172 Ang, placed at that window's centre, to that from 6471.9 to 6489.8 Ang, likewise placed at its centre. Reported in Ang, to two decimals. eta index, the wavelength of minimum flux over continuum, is 6364.01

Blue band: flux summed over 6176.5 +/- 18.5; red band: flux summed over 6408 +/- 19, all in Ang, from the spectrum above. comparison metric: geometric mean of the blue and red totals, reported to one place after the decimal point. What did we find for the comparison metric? 101.8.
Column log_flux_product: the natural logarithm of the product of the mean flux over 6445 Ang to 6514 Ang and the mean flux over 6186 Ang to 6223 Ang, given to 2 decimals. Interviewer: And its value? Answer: 4.17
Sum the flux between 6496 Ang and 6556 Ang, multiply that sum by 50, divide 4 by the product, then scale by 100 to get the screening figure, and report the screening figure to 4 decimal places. 0.0476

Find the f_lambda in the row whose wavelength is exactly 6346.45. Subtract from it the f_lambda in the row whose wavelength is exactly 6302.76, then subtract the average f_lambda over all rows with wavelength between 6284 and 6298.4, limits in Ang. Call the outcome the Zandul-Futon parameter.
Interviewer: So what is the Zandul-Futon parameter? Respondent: -8.24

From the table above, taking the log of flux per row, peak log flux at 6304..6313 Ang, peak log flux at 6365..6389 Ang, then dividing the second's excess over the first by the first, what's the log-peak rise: -0.013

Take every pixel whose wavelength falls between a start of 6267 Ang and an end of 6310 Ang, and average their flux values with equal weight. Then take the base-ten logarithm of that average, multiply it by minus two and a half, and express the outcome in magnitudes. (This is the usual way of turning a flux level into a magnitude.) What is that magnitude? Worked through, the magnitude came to -2.29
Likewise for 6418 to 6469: -2.29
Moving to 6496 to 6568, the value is -2.31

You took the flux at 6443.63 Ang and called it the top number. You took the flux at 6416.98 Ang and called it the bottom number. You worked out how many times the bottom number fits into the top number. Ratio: 0.99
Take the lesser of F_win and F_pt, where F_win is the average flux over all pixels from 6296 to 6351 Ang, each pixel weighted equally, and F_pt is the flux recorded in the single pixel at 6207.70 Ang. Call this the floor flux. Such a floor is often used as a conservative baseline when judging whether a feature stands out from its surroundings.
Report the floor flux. 7.99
